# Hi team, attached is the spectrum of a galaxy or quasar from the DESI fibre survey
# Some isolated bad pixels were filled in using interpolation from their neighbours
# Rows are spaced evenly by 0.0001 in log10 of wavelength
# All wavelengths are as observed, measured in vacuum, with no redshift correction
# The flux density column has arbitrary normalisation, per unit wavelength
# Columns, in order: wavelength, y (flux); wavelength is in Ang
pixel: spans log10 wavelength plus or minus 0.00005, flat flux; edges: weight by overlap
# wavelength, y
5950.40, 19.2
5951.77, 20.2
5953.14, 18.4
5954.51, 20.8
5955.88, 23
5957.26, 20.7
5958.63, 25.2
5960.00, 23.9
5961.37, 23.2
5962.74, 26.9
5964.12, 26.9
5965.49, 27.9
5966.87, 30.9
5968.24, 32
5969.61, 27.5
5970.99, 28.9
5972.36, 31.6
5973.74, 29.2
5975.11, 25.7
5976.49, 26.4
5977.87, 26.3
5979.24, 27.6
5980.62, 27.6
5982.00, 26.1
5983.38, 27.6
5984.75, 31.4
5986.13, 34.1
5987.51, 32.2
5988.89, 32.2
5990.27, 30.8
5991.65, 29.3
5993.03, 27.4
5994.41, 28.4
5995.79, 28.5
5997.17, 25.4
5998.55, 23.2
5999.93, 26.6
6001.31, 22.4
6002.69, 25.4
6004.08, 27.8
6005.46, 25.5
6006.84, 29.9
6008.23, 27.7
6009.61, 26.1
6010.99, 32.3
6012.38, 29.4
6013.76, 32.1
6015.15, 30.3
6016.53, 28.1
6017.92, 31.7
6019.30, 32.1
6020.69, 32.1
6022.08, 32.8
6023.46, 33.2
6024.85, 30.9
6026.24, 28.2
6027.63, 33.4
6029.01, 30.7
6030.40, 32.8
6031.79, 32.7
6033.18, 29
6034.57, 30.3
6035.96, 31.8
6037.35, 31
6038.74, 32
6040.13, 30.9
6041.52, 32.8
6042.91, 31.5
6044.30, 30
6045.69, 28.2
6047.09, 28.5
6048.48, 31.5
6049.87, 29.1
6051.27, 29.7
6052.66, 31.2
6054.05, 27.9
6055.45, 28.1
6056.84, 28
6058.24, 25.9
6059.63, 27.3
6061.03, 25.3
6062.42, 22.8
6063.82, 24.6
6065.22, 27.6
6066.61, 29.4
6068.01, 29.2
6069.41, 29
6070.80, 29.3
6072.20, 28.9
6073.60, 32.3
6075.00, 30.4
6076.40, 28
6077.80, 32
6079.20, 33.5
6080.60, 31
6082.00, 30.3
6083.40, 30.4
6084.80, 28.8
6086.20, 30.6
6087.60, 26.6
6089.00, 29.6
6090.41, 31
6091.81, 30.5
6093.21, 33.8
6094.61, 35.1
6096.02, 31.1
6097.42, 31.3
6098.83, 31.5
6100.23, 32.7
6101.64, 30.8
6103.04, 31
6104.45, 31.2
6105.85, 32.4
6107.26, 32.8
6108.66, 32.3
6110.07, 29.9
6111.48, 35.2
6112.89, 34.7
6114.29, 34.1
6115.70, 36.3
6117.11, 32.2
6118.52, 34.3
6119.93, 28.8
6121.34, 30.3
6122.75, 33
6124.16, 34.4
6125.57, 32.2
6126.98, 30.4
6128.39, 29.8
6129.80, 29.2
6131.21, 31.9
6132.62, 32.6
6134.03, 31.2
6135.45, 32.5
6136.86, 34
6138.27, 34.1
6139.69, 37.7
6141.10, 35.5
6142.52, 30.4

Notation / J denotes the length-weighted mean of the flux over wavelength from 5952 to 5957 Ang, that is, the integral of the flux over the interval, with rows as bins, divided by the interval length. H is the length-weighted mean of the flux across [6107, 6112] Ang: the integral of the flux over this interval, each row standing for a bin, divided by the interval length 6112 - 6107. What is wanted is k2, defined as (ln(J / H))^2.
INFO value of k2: 0.203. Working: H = 32.4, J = 21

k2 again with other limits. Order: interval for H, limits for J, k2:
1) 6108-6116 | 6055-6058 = 0.037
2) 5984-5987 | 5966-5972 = 0.008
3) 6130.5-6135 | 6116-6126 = 0.000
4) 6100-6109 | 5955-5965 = 0.074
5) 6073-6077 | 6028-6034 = 0.001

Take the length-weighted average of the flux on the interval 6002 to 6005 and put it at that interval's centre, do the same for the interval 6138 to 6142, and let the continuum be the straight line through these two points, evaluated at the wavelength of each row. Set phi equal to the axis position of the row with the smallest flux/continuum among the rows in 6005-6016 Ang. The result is 6005.46 Ang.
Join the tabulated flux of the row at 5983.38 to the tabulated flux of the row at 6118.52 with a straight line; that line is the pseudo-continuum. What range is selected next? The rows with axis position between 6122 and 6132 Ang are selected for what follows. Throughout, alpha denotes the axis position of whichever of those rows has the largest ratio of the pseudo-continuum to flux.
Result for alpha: 6129.80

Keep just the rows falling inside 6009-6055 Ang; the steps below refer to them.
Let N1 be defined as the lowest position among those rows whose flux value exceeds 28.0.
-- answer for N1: 6010.99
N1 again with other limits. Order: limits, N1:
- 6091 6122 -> 6091.81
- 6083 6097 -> 6083.40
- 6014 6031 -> 6015.15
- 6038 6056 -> 6038.74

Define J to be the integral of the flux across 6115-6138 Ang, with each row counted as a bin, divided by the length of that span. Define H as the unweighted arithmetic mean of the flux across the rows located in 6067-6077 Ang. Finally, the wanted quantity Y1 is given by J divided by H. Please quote 1.09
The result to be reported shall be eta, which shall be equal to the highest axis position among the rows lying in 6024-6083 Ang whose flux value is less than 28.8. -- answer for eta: 6076.40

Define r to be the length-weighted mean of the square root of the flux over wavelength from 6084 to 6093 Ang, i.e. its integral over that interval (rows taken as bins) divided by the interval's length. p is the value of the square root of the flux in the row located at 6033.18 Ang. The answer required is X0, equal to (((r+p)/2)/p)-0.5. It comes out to 0.506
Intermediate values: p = 5.39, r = 5.45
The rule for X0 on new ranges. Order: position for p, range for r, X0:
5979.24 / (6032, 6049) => 0.527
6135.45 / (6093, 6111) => 0.496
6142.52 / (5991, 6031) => 0.488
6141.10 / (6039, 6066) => 0.448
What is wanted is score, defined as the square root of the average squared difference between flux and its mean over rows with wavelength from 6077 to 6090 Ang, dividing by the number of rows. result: 1.8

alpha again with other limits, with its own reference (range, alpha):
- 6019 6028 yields 6026.24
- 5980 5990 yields 5982.00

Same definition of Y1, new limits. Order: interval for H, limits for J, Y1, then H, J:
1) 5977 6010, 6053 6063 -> 0.96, 27.9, 27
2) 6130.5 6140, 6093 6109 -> 0.96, 33.4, 32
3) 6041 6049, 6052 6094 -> 0.96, 30.4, 29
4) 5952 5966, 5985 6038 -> 1.25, 23.7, 30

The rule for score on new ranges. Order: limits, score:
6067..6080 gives 1.8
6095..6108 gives 0.7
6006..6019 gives 2.0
